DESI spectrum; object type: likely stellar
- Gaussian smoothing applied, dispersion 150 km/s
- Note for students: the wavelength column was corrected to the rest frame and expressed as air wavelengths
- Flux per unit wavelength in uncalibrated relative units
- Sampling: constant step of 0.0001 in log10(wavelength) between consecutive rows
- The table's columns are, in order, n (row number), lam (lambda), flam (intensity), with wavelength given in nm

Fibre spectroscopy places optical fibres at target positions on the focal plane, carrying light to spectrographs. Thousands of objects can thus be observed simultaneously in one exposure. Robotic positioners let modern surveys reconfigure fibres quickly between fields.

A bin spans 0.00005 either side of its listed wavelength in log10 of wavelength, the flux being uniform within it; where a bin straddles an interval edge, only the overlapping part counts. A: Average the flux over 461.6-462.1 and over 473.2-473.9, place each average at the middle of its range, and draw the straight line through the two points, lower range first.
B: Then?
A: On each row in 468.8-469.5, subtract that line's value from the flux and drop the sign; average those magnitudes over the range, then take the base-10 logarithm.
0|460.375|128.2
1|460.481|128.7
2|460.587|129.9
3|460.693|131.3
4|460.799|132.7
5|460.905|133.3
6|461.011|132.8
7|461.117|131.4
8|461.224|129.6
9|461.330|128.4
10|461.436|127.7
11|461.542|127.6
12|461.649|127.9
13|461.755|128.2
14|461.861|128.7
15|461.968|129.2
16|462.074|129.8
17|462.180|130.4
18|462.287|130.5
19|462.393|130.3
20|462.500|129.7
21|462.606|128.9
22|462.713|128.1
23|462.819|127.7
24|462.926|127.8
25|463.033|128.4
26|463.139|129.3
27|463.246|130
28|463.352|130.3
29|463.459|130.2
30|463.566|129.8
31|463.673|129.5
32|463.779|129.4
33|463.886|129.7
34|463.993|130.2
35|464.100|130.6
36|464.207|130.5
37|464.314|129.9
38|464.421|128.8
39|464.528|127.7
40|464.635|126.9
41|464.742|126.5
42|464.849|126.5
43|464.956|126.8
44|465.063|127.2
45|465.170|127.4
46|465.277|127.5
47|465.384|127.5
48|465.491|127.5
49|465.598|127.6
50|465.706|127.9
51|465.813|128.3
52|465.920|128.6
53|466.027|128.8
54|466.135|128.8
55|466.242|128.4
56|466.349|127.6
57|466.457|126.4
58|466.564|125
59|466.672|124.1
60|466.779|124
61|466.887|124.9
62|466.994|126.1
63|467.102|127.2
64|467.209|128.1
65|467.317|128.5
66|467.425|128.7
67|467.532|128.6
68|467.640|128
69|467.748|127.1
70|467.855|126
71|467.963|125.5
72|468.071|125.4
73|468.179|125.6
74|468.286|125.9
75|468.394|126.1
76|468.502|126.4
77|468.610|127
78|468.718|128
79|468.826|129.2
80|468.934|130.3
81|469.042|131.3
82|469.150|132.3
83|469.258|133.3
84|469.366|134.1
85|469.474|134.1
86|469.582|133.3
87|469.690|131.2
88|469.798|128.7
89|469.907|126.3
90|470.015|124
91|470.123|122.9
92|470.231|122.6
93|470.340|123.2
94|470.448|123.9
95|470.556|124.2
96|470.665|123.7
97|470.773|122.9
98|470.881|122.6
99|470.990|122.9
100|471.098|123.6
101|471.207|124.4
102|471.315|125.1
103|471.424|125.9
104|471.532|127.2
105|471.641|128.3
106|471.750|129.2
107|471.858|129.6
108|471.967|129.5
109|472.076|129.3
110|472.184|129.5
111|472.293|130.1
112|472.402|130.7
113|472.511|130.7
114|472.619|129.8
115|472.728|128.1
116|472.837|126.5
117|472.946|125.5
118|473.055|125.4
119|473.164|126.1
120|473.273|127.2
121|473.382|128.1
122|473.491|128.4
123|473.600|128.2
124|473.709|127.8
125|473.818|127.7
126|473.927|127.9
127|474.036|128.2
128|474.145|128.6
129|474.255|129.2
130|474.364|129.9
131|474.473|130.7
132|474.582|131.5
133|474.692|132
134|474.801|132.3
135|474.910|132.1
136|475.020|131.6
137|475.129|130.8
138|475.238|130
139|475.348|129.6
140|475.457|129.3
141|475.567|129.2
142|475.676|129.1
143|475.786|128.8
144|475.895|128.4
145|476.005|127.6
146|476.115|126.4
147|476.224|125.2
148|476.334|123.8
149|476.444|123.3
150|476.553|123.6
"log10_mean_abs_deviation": 0.59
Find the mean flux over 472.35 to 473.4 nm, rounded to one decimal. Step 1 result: 127.8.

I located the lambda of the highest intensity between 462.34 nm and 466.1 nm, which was 464.100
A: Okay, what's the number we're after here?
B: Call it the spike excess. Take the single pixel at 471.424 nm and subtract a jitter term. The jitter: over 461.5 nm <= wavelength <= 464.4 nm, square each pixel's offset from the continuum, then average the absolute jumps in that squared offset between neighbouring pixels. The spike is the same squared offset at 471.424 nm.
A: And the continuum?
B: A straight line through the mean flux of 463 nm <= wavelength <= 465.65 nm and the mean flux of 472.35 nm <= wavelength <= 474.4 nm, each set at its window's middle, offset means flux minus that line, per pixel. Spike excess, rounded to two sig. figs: 4.6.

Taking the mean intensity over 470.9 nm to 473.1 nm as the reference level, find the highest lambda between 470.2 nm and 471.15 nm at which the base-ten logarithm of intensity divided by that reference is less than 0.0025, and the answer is 471.098 nm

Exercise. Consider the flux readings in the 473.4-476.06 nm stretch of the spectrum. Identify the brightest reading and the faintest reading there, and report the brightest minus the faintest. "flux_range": 4.7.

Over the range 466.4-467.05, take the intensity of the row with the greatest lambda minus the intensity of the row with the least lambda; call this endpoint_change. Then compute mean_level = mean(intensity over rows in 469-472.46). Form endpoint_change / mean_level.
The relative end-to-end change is -0.002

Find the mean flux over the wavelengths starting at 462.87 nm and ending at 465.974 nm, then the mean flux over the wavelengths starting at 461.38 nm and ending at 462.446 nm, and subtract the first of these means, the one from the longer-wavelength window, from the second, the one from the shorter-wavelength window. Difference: 0.5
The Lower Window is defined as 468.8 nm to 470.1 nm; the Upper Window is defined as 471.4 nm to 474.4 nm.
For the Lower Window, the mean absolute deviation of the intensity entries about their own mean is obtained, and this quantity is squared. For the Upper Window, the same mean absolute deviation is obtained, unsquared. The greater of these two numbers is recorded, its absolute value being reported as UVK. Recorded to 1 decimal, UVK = 6.1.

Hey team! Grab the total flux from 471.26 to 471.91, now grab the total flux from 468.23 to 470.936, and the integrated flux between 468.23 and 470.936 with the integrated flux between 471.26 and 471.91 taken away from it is 262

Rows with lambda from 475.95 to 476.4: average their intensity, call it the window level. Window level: 126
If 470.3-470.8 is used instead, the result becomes 124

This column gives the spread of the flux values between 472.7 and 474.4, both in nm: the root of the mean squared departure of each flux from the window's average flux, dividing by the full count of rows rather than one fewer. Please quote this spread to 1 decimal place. 1.2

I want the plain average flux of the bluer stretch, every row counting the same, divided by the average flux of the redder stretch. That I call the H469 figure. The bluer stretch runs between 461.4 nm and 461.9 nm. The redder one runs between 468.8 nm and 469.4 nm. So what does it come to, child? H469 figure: 0.97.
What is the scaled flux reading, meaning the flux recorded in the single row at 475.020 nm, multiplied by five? 658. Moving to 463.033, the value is 642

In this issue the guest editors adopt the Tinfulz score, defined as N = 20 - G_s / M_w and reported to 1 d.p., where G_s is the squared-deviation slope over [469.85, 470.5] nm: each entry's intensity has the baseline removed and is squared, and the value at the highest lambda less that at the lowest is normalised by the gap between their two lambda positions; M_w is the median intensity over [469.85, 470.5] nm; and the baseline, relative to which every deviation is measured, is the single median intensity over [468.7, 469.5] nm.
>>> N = 19.5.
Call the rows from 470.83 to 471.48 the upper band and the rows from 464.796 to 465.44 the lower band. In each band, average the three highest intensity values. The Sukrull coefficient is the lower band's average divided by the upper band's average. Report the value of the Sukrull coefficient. 1.02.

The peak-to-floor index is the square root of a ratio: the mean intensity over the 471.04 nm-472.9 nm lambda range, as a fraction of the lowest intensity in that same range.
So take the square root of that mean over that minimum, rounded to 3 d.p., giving 1.018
